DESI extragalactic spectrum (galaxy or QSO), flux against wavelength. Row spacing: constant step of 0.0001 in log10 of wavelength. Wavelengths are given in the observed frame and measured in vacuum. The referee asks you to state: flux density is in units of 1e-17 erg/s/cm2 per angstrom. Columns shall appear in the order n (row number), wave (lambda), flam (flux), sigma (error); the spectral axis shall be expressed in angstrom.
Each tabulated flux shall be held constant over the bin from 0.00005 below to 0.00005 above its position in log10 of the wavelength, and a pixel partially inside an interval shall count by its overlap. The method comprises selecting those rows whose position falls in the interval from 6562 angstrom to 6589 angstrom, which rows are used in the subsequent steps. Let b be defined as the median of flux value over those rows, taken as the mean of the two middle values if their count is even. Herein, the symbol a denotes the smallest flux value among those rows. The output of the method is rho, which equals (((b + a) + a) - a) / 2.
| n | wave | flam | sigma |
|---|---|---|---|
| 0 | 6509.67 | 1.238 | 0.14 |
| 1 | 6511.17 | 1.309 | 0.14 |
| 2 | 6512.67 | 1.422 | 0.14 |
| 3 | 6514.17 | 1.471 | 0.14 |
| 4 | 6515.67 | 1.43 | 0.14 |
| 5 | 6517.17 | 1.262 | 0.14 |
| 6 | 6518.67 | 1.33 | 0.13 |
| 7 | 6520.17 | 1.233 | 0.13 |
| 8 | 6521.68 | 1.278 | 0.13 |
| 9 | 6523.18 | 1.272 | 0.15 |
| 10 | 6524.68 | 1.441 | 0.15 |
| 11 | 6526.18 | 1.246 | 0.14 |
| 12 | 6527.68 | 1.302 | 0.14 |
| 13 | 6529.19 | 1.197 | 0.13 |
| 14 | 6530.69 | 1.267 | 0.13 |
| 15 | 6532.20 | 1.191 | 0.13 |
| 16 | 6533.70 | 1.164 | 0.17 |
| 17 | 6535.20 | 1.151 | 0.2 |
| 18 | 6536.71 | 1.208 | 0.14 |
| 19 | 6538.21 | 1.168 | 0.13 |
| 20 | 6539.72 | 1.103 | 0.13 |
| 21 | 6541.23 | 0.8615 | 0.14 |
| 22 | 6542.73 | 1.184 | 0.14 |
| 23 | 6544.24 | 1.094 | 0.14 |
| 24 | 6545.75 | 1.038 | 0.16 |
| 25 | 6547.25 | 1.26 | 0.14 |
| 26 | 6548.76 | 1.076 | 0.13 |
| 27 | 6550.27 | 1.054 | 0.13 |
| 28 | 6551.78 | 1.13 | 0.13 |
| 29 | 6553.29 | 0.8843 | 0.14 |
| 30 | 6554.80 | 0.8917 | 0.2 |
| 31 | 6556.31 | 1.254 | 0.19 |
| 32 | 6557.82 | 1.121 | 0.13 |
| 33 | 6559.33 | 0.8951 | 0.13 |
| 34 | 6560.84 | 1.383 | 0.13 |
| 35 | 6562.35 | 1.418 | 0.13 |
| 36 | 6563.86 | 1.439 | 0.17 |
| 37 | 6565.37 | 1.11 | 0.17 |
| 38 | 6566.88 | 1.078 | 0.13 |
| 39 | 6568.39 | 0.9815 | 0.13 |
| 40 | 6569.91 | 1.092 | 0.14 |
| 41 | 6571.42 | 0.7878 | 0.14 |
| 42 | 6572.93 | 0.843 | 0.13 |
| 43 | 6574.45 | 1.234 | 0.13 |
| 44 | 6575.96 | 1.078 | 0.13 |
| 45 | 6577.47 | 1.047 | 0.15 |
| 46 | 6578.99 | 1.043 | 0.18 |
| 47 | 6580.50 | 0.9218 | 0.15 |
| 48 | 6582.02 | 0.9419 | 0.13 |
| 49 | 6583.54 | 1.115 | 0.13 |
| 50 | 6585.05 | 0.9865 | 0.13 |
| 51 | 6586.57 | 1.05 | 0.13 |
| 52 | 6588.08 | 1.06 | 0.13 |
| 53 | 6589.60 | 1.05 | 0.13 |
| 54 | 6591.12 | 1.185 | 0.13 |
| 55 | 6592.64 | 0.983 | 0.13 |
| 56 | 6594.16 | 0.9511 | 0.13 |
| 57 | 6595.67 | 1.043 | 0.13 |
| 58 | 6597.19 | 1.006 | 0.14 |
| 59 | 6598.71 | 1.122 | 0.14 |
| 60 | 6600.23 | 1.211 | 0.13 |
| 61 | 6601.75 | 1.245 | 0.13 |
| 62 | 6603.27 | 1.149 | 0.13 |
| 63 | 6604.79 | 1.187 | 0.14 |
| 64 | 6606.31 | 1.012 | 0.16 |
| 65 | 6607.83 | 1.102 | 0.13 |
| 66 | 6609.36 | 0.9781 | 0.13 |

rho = 0.92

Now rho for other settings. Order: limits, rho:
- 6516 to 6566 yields 1.03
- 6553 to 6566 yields 1.00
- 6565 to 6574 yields 0.91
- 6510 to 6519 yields 1.32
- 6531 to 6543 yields 1.01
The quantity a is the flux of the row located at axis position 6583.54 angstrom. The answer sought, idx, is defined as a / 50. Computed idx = 0.0223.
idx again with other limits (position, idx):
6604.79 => 0.0237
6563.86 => 0.0288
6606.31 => 0.0202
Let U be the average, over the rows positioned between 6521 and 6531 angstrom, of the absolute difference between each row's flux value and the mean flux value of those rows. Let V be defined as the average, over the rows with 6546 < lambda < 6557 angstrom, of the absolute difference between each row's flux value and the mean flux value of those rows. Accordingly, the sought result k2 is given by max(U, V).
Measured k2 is 0.12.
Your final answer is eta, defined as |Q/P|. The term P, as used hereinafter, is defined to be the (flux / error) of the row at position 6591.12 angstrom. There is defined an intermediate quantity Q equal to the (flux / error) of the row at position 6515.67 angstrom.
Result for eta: 1.12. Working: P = 9.1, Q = 10.2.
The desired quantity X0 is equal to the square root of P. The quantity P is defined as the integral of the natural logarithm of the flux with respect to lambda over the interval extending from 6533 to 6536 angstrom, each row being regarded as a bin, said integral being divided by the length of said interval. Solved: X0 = 0.38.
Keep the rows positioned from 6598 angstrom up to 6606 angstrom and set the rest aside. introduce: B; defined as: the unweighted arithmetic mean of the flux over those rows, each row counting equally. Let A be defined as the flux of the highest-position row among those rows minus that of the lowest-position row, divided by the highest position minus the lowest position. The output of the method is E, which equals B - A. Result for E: 1.17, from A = 0.01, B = 1.18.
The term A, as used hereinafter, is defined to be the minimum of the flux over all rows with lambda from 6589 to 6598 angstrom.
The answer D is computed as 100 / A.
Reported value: 105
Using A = 0.9511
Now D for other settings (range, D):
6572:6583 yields 119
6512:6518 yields 79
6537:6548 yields 116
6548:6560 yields 113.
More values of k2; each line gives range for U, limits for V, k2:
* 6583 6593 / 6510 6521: 0.08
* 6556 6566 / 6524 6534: 0.16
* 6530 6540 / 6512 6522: 0.08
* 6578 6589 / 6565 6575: 0.13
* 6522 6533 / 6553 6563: 0.20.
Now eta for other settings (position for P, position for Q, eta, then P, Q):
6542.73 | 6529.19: 1.09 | 8.5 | 9.2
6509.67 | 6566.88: 0.94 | 8.8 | 8.3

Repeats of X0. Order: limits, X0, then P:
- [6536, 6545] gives 0.30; 0.09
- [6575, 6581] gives 0.18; 0.03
